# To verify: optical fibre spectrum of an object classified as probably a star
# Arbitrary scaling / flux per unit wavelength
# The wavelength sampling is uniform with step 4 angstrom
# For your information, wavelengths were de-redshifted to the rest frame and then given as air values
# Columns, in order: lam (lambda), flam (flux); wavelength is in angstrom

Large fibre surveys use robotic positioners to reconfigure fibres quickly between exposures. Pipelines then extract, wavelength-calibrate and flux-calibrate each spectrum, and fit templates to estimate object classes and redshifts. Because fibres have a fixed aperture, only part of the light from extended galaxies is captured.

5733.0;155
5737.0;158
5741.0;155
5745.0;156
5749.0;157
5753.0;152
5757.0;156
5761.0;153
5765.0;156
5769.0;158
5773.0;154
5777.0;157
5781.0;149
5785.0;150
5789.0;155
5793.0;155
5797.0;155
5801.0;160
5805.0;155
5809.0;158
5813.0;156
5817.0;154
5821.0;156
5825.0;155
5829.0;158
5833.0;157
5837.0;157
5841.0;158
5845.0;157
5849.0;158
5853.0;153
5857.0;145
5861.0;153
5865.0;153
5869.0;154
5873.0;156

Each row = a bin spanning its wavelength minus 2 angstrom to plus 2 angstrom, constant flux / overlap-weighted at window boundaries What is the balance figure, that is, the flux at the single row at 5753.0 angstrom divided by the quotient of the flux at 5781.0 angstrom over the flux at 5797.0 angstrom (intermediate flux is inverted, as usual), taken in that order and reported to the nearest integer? 158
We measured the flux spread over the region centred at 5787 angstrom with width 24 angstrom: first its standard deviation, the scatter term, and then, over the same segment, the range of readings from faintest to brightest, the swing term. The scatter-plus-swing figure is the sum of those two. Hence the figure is 11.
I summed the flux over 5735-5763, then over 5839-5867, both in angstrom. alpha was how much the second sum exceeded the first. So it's -10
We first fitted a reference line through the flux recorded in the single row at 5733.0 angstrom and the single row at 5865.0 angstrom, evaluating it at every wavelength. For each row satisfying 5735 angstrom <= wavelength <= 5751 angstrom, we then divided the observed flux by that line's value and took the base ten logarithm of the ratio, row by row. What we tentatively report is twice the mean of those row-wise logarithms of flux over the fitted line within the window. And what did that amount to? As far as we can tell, 0.009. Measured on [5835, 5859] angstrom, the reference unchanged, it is 0.007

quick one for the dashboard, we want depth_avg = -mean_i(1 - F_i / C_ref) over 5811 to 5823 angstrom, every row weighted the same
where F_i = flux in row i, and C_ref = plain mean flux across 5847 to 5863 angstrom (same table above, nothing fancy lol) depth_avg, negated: 0.020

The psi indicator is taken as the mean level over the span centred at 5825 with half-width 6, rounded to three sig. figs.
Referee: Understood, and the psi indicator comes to 156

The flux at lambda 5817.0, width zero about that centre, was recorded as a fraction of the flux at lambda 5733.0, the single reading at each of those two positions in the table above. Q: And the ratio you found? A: 0.994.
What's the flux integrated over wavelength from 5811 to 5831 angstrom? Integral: 3116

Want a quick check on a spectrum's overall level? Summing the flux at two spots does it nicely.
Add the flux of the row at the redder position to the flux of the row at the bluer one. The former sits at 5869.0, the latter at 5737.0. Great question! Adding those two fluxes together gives 312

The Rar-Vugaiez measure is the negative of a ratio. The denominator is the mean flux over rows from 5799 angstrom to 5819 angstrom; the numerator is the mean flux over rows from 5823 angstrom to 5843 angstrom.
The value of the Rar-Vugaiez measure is -1.003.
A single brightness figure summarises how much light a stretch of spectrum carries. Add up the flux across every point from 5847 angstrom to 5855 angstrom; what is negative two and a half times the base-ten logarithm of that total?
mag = -6.2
